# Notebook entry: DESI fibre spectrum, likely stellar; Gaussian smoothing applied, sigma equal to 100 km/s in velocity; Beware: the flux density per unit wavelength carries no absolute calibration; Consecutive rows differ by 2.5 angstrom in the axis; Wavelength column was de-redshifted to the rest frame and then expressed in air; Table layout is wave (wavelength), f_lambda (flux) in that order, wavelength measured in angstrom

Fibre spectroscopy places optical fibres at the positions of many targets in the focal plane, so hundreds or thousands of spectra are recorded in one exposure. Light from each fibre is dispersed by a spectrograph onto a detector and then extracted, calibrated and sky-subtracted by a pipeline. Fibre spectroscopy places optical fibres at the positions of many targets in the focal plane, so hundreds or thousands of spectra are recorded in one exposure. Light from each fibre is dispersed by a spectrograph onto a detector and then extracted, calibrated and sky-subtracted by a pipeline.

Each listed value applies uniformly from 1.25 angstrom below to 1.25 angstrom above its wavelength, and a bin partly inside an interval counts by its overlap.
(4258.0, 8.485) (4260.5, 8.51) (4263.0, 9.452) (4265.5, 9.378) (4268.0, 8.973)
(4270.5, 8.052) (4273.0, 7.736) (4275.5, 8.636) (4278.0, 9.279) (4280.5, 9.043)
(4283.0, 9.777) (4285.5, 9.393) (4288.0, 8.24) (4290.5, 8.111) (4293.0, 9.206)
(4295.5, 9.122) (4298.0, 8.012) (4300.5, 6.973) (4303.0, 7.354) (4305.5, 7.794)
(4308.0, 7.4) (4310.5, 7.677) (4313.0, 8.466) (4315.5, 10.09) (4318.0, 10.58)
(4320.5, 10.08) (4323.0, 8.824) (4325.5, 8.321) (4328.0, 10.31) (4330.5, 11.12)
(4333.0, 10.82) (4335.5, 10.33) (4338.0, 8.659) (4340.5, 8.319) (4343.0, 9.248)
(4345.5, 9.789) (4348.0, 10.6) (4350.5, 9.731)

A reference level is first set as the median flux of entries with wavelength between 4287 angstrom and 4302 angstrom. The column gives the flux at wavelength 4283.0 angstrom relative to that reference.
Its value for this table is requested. 1.6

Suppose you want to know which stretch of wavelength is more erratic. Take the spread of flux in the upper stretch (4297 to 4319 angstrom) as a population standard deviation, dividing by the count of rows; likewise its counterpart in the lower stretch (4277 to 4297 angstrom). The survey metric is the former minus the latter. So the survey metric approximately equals 0.7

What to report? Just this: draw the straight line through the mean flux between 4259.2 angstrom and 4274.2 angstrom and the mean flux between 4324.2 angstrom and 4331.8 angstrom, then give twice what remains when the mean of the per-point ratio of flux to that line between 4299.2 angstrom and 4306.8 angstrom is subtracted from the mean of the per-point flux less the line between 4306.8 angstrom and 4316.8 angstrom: -3.9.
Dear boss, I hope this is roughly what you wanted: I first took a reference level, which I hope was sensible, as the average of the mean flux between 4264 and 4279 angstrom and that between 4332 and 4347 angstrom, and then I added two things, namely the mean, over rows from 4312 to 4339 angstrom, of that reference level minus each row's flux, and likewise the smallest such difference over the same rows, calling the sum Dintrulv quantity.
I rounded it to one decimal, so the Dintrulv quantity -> -2.7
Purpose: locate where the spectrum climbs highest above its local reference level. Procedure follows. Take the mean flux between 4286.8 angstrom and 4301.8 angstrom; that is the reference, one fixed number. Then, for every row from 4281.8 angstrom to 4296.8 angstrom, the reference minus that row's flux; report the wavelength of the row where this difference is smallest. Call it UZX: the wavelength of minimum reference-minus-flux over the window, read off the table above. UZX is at 4283.0 angstrom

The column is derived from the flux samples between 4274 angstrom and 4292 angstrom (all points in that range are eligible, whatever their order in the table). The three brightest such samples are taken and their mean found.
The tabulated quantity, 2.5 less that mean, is -6.98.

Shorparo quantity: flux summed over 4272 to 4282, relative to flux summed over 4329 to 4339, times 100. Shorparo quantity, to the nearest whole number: 85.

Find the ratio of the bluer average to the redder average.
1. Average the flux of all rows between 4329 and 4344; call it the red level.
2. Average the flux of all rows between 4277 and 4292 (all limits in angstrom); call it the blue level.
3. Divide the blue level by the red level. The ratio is 0.92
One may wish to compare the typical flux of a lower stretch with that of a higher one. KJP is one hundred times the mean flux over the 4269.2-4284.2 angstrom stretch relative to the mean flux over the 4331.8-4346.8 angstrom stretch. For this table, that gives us 91.9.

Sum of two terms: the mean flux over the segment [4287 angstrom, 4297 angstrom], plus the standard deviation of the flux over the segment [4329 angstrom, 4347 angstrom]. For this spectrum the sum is 9.7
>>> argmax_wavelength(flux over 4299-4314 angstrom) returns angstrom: 4313.0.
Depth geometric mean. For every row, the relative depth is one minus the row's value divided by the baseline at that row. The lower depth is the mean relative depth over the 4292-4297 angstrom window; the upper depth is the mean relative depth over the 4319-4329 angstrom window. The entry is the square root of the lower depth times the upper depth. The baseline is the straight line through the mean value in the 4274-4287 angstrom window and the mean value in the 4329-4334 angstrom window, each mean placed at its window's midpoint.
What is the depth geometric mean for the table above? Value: 0.08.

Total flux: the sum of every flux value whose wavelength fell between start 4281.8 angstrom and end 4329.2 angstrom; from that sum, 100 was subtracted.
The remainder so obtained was 66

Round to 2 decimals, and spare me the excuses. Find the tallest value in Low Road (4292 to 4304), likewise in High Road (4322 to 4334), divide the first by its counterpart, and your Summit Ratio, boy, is 0.83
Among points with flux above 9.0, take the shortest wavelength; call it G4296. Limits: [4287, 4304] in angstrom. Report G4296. 4293.0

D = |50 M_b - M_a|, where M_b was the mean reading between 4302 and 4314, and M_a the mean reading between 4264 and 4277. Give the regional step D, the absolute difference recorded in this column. 378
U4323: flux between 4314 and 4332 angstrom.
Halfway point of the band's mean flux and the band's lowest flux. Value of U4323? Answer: 9.1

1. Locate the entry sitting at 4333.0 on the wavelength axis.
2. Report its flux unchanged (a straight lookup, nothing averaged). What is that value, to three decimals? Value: 10.820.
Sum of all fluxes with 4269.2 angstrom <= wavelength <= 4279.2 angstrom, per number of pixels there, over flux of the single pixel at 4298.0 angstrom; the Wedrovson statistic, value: 1.05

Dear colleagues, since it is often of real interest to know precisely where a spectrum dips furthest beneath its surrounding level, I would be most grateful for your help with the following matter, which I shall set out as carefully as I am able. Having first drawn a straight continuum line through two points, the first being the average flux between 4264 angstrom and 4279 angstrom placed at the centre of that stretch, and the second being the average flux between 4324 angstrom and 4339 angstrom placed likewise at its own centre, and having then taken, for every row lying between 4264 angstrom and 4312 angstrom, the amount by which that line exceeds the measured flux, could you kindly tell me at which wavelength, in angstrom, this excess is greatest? 4300.5 angstrom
